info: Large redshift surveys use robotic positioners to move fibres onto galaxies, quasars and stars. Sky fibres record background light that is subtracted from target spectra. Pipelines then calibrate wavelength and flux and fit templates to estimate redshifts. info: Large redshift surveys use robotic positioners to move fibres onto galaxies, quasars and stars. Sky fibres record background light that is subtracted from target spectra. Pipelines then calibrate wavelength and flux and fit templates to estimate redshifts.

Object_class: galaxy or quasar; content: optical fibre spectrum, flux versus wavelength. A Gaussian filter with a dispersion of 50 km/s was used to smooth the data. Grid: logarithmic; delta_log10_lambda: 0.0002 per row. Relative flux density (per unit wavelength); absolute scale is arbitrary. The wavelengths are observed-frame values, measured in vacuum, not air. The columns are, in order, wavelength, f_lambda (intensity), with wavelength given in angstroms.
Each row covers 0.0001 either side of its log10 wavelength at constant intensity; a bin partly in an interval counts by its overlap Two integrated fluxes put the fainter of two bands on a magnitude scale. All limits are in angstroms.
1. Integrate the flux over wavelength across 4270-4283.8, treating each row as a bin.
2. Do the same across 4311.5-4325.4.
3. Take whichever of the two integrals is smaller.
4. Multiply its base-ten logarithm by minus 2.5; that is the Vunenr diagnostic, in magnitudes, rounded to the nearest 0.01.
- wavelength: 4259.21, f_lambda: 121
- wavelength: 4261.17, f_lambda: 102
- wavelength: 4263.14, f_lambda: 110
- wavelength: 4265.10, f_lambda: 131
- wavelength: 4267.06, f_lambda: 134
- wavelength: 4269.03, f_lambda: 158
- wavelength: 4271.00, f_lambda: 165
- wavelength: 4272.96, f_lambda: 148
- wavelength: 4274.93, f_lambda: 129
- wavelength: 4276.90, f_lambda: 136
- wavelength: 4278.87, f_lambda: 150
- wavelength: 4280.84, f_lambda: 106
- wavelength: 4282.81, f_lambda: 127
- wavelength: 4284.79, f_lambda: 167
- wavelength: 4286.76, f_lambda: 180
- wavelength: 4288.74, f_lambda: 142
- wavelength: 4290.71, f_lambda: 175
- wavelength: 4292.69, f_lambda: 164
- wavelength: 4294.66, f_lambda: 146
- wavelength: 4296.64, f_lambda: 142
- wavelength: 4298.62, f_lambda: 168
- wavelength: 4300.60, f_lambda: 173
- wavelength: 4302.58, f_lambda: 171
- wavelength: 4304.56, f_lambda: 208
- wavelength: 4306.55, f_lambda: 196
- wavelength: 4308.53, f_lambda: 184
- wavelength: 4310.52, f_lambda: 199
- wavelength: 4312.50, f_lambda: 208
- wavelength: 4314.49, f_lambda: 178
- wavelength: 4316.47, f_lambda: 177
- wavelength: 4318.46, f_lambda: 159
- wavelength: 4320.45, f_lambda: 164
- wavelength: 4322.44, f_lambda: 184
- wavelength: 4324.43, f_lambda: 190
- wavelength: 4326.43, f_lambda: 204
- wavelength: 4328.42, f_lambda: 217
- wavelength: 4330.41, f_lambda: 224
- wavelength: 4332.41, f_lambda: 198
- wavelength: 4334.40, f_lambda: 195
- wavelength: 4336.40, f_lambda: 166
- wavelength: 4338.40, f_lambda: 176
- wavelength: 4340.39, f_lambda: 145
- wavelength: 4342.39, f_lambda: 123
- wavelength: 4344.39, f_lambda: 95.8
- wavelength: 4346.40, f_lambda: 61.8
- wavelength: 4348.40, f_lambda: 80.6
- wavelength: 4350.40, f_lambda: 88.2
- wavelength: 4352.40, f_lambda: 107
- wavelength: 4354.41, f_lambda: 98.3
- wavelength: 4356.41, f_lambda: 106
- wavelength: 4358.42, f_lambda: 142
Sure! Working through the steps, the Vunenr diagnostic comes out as -8.19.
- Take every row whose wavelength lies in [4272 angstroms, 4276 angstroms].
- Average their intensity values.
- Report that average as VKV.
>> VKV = 138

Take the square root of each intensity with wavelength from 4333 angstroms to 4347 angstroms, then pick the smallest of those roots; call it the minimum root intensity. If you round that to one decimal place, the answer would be 7.9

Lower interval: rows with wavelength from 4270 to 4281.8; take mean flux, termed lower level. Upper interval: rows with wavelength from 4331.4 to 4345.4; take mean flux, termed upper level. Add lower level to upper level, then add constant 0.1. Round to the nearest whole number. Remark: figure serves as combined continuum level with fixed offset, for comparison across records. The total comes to 296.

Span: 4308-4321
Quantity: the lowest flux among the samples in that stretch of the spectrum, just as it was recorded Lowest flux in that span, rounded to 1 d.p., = 159.0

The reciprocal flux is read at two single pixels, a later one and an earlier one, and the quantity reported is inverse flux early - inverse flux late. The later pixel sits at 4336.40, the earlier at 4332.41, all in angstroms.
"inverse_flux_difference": -0.001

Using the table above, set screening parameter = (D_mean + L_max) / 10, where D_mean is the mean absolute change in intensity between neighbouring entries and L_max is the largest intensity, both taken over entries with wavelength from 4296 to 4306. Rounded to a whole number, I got 23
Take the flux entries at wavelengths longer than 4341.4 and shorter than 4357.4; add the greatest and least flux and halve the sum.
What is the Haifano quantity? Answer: 92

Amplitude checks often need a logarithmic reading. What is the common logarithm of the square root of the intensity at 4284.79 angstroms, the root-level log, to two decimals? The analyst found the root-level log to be 1.11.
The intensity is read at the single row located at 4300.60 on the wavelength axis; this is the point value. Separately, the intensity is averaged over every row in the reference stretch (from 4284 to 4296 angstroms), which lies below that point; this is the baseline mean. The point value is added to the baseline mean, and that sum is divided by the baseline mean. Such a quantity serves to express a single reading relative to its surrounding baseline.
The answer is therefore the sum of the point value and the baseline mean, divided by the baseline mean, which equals 2.07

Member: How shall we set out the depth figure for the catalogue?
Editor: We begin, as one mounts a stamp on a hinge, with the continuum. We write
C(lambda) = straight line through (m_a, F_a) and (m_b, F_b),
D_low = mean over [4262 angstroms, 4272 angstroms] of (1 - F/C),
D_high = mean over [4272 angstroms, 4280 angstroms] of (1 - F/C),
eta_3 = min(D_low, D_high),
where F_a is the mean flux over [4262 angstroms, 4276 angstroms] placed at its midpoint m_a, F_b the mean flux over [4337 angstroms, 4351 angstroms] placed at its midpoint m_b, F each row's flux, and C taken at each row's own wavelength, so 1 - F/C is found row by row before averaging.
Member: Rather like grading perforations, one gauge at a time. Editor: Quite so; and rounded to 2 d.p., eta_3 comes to -0.03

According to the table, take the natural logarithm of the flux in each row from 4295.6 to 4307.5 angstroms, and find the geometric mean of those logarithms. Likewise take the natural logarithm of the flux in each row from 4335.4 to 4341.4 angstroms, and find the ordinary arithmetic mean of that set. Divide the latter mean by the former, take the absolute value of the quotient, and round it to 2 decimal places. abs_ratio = 0.99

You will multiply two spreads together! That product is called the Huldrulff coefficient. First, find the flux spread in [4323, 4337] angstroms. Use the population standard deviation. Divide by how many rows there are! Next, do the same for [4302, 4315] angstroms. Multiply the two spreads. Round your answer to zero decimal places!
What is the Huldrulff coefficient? 237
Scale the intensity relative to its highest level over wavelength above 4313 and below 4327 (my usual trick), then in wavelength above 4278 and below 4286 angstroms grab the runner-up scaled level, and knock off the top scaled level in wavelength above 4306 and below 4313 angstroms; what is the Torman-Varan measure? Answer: -0.28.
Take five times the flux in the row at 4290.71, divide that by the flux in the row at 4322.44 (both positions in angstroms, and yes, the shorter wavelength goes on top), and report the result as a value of 4.8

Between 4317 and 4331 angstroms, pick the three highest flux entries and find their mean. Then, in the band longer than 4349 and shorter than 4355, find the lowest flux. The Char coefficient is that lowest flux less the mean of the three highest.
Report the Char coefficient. -127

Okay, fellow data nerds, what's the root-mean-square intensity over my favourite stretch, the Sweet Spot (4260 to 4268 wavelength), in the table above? 120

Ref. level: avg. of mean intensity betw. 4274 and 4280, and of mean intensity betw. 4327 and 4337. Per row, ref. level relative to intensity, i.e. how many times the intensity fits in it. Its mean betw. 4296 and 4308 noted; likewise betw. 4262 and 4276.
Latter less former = 0.3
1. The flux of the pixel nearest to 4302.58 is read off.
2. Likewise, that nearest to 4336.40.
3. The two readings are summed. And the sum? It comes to 337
